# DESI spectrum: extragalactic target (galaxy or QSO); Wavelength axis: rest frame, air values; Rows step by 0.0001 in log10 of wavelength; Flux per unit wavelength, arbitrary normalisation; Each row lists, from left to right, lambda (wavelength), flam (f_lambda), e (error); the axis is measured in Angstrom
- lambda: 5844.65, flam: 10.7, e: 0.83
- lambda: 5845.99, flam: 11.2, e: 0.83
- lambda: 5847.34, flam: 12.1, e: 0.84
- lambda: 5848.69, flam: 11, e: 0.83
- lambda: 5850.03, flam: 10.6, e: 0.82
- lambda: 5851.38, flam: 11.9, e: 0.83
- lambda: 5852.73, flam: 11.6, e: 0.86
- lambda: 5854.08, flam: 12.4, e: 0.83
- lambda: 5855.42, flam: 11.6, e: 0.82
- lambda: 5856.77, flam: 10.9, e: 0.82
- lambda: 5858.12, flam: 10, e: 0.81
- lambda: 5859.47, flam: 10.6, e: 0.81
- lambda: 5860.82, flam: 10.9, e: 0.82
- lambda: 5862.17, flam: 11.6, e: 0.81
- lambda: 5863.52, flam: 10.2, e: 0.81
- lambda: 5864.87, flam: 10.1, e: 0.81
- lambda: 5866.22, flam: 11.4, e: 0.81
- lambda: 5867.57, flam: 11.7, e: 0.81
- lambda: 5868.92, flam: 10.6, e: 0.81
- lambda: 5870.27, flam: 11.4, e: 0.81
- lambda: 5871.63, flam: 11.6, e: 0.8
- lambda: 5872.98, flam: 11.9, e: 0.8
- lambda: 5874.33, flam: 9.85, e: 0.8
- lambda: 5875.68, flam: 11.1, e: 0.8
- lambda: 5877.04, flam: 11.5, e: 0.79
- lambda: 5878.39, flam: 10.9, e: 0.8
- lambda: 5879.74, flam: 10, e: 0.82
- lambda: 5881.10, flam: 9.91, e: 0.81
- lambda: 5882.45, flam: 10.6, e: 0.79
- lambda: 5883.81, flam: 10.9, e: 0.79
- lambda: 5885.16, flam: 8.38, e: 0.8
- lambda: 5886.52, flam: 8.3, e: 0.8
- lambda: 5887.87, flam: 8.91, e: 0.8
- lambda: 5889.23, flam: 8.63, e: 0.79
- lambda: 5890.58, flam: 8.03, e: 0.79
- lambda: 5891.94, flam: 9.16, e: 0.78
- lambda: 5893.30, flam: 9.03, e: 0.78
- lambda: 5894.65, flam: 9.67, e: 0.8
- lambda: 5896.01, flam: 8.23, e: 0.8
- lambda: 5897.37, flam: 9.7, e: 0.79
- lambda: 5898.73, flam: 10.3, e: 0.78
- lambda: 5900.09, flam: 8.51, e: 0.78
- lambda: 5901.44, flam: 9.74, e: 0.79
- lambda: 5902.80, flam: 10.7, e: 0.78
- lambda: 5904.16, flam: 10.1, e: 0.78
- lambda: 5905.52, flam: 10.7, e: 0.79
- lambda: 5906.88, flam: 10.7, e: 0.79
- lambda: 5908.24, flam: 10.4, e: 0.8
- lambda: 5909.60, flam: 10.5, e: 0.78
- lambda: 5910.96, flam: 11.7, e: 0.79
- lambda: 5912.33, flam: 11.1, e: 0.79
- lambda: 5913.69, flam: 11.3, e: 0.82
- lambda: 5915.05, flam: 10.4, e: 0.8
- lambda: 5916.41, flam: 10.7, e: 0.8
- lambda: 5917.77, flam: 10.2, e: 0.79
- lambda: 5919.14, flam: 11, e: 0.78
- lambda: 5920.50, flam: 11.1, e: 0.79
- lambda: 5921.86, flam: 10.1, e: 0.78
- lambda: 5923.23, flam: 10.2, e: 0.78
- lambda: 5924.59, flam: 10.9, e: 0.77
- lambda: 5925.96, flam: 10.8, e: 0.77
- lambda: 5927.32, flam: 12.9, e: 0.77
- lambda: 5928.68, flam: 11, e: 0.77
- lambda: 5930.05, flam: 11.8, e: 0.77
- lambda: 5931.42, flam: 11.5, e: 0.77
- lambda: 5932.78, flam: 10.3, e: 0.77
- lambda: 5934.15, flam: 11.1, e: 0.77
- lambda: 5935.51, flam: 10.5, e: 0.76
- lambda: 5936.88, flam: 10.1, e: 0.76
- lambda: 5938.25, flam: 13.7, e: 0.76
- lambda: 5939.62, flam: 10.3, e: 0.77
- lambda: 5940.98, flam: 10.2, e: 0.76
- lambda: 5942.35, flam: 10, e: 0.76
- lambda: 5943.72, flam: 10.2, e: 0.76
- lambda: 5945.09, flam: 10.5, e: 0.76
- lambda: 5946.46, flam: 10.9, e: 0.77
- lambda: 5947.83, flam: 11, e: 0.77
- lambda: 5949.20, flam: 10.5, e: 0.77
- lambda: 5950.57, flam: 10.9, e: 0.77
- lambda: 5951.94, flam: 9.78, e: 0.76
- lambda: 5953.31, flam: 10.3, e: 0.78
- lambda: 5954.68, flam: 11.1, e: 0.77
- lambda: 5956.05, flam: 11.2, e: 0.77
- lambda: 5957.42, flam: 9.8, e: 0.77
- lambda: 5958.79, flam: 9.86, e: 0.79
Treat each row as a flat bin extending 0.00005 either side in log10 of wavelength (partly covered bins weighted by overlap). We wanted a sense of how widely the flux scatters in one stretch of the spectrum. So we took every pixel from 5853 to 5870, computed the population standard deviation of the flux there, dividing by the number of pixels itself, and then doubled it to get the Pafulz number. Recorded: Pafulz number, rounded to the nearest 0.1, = 1.4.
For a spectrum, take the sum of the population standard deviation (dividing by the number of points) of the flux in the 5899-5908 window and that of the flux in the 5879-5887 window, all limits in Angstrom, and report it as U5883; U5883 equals 1.80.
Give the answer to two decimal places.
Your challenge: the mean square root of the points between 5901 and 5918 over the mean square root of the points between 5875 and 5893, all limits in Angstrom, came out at 1.05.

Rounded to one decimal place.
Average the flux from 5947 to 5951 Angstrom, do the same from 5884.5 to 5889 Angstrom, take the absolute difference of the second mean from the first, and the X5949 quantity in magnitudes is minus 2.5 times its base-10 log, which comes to -0.9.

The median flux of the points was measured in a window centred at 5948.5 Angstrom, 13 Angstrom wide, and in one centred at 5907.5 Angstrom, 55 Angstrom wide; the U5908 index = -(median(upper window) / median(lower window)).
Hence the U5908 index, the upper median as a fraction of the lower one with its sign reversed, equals -1.01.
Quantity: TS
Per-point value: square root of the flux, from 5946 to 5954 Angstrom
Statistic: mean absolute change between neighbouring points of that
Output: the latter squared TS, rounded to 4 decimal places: 0.0067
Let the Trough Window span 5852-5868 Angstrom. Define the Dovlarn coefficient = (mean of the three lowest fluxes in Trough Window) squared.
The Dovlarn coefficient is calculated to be 102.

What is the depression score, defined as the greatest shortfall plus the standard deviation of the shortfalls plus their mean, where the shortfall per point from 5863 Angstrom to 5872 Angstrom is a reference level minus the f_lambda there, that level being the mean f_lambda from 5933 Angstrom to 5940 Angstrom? 1.8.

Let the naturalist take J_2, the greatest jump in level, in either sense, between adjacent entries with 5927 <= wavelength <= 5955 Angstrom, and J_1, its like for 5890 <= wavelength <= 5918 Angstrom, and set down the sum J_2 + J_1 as 5.4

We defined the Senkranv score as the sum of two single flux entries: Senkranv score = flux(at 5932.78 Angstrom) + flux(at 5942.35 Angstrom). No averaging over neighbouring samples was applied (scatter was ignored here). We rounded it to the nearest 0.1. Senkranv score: 20.3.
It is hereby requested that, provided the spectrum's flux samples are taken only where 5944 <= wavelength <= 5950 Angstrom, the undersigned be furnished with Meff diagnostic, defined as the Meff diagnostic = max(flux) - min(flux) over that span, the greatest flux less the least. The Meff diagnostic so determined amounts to 0.50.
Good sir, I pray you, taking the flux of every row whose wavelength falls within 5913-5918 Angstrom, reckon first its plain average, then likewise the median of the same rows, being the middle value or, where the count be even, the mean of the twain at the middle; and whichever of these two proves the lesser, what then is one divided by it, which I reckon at 0.095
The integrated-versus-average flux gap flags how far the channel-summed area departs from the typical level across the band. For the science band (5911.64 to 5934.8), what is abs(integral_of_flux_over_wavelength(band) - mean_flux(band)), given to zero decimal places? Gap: 243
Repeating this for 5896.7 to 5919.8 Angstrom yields 231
